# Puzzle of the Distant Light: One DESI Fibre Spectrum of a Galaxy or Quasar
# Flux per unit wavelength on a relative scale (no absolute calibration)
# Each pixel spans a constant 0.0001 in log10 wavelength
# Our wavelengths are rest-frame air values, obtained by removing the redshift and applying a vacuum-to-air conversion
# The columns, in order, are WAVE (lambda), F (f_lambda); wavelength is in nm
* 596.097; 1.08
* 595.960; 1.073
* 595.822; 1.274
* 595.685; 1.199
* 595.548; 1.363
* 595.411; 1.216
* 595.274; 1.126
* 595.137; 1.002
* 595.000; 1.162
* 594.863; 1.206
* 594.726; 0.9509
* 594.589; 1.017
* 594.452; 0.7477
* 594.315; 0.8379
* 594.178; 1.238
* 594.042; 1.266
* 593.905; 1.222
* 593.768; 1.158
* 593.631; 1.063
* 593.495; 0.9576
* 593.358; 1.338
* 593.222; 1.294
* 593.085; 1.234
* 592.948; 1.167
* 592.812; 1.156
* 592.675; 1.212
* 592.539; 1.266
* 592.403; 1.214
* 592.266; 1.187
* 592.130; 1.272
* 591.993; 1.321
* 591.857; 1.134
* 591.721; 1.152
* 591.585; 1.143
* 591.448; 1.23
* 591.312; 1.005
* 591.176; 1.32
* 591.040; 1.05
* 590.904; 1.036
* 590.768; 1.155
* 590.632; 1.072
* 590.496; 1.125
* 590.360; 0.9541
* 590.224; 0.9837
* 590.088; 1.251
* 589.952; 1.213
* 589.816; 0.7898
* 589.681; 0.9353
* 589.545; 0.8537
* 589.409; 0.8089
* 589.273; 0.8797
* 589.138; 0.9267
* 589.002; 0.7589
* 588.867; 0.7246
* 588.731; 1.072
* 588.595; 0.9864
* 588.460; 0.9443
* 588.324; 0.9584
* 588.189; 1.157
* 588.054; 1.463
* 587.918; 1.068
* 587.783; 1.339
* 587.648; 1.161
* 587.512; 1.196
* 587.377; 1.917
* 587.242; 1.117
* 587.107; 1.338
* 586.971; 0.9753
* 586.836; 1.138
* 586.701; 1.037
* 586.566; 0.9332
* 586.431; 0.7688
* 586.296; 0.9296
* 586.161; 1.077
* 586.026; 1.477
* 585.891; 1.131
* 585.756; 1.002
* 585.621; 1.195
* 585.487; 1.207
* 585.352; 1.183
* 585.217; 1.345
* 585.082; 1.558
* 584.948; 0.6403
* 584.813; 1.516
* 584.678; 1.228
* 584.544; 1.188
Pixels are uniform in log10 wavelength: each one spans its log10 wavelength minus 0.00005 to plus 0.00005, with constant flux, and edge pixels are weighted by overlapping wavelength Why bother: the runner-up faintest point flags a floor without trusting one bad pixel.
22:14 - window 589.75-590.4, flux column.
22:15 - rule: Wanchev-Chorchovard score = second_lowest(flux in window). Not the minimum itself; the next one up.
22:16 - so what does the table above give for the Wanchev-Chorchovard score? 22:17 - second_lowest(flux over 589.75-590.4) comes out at 0.9541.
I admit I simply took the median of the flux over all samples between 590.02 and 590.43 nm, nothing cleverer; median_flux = 0.98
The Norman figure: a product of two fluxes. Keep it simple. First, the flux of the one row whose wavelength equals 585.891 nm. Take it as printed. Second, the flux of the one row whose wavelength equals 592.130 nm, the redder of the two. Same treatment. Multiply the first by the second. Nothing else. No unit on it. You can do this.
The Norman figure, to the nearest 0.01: 1.44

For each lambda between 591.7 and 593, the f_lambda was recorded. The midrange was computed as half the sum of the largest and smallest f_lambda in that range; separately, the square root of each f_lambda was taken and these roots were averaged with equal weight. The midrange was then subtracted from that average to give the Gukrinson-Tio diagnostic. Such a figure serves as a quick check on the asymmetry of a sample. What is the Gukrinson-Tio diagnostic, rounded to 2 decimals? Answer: -0.13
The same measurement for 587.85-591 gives -0.09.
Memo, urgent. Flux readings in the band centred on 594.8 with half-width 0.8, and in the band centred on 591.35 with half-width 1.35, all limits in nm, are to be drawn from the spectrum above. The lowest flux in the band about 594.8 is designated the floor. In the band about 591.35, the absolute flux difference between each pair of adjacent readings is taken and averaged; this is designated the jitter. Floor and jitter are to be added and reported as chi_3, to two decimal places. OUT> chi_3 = 0.86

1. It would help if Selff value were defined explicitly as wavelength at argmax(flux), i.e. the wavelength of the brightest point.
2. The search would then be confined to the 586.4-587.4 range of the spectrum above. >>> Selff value 587.377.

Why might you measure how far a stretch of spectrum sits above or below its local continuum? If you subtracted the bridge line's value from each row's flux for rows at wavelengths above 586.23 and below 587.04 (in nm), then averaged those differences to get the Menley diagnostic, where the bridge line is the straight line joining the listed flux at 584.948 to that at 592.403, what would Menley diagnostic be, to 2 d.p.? 0.19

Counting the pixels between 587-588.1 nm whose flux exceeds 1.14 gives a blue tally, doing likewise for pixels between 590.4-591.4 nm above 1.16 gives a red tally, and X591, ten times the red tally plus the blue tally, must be 16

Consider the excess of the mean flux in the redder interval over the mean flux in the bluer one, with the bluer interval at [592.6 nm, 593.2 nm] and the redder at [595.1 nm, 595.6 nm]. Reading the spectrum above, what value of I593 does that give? -0.02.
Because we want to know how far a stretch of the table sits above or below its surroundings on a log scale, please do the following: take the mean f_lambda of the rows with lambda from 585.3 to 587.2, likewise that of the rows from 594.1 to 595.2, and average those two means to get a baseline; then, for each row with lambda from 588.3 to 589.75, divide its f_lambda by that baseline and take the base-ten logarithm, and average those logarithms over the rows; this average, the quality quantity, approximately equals -0.08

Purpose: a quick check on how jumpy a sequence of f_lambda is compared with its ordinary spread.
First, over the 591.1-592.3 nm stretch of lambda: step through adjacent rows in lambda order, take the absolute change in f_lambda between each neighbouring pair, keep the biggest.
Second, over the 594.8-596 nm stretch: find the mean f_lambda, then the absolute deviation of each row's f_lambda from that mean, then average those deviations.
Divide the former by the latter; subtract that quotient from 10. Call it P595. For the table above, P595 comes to 6.0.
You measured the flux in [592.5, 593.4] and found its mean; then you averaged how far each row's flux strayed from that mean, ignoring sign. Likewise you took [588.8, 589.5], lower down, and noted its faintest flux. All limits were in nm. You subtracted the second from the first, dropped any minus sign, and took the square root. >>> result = 0.82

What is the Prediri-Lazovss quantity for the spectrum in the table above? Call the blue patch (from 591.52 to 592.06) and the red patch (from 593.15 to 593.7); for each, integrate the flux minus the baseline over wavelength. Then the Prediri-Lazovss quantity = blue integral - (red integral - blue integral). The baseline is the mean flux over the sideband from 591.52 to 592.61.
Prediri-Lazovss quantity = 0.0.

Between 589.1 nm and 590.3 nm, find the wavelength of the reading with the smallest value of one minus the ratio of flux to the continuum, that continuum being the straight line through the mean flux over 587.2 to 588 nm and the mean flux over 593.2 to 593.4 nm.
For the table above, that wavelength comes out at 590.088 nm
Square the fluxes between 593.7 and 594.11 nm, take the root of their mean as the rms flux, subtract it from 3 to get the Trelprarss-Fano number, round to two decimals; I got 1.78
